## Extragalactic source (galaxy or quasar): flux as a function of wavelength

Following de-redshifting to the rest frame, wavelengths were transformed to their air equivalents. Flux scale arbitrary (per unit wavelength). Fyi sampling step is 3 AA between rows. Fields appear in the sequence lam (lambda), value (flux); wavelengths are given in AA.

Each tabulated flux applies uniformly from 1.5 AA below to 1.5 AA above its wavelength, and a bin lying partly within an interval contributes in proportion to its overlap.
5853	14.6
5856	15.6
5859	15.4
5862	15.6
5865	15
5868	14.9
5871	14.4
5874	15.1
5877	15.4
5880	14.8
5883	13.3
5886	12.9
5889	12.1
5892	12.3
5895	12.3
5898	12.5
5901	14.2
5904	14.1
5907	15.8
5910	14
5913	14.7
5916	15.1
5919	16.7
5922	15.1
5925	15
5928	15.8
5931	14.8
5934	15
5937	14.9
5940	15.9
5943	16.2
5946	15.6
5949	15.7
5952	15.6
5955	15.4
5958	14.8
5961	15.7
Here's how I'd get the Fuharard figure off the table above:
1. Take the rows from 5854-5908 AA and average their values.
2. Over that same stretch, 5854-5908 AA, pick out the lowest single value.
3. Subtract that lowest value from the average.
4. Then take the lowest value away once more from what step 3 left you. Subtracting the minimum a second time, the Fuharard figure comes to -10.0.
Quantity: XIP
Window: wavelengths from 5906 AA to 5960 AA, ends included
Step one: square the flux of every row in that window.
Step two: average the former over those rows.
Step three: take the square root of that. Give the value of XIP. 15.35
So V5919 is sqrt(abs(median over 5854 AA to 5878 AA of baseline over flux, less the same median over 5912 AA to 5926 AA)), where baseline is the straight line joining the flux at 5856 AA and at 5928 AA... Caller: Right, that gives 0.14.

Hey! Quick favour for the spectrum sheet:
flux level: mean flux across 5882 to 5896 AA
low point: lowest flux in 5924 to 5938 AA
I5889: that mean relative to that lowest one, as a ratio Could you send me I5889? 0.85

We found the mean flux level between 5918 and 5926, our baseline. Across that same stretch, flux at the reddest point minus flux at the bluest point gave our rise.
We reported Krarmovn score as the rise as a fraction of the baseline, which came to -0.11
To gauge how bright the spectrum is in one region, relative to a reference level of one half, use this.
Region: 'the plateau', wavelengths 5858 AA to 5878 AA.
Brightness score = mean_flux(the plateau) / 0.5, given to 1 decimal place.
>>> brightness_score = 30.2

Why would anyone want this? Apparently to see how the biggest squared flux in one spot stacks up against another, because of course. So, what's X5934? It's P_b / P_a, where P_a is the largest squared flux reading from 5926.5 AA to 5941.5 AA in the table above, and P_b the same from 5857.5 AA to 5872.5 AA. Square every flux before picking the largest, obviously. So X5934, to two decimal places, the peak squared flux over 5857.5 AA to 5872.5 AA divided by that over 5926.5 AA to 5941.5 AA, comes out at 0.96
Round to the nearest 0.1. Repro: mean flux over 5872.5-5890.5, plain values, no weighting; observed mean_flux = 13.9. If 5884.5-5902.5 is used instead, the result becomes 12.7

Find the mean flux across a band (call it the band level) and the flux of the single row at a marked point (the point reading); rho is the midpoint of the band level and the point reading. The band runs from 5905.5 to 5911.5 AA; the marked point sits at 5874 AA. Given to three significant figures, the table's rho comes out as 15.0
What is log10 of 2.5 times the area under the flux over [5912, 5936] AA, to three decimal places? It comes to 2.962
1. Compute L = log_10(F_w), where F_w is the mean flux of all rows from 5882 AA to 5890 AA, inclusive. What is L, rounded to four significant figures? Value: 1.106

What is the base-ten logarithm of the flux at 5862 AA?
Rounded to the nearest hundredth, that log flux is 1.19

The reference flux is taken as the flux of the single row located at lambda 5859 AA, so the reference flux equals 15.4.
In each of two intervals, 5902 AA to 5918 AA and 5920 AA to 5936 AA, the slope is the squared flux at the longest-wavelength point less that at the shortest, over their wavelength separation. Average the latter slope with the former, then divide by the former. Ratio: 0.45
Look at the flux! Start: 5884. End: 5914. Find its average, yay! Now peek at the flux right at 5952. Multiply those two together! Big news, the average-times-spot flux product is 210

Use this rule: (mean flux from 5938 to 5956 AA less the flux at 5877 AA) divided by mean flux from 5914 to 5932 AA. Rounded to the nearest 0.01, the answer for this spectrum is 0.02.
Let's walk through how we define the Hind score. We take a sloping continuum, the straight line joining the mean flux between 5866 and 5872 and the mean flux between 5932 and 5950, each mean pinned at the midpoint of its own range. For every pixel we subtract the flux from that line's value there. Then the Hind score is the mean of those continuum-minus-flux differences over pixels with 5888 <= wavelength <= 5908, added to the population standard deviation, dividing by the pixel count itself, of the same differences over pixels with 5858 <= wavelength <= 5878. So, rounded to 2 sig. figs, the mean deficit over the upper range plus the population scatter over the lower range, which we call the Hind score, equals 2.1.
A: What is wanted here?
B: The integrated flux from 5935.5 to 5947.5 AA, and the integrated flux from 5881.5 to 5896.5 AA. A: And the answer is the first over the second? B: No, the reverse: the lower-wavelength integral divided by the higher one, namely 1.00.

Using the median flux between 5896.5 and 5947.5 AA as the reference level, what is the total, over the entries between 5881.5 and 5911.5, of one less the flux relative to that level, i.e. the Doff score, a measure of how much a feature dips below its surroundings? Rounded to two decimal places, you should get 1.10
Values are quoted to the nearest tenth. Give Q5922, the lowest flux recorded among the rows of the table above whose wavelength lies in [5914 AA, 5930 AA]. 15.0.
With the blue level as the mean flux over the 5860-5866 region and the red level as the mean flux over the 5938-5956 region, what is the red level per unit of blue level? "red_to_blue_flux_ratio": 1.0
